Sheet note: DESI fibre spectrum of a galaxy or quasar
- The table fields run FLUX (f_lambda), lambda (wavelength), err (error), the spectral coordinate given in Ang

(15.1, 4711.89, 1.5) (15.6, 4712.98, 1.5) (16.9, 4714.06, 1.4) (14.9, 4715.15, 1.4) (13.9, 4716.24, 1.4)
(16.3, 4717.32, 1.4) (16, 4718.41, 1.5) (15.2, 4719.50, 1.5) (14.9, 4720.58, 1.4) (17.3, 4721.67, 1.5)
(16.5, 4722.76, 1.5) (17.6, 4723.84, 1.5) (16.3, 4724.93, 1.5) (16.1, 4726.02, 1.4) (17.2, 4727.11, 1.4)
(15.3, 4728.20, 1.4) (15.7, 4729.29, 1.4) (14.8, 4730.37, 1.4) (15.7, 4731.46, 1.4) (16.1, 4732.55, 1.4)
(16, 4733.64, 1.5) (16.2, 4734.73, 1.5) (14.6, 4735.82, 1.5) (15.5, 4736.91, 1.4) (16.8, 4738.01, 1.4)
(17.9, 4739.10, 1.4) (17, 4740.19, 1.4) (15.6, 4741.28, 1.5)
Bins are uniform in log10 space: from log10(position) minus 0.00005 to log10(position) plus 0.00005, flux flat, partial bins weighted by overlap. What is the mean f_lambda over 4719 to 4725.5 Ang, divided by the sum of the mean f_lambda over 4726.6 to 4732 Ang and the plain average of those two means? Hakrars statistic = 0.513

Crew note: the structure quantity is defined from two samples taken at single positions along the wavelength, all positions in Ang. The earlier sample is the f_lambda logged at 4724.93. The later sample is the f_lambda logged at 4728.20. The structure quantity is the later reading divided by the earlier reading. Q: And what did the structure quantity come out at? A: 0.94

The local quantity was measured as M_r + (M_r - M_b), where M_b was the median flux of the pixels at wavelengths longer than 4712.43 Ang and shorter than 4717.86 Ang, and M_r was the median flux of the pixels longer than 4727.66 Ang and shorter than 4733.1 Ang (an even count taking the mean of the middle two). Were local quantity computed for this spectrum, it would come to 15.8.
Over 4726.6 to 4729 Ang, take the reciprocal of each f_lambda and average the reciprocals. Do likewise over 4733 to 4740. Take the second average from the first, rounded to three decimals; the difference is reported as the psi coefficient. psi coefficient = 0.000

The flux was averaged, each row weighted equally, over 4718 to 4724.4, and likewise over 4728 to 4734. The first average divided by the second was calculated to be 1.04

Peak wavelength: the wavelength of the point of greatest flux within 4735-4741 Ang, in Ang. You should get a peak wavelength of 4739.10 Ang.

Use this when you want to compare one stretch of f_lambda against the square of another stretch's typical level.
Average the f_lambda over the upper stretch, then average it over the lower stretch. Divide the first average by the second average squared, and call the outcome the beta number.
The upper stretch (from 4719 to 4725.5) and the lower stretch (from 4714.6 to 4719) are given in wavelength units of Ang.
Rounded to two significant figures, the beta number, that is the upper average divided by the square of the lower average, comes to 0.070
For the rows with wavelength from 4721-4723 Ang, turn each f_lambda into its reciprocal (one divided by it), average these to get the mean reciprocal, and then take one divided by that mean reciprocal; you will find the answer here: 16.9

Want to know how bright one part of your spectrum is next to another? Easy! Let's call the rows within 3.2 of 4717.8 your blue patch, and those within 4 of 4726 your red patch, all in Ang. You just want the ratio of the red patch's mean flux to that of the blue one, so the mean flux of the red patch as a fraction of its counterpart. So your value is 1.08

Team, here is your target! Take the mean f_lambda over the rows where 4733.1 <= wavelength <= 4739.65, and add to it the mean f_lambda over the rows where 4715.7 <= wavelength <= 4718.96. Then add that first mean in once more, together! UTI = 47.7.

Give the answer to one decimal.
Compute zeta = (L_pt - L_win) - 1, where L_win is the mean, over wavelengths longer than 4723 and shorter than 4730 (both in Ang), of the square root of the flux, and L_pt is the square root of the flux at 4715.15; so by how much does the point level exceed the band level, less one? -1.2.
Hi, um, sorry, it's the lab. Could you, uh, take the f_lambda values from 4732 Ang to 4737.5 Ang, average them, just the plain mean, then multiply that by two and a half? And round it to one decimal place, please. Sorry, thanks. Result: 39.2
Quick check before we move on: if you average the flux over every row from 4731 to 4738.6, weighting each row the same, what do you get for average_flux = 15.8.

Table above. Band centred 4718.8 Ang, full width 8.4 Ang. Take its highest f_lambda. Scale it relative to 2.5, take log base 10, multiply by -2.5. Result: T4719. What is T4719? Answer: -2.10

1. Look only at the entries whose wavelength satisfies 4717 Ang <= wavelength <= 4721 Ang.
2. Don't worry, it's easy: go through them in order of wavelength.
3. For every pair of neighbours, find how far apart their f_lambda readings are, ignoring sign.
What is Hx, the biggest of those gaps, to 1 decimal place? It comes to 0.8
